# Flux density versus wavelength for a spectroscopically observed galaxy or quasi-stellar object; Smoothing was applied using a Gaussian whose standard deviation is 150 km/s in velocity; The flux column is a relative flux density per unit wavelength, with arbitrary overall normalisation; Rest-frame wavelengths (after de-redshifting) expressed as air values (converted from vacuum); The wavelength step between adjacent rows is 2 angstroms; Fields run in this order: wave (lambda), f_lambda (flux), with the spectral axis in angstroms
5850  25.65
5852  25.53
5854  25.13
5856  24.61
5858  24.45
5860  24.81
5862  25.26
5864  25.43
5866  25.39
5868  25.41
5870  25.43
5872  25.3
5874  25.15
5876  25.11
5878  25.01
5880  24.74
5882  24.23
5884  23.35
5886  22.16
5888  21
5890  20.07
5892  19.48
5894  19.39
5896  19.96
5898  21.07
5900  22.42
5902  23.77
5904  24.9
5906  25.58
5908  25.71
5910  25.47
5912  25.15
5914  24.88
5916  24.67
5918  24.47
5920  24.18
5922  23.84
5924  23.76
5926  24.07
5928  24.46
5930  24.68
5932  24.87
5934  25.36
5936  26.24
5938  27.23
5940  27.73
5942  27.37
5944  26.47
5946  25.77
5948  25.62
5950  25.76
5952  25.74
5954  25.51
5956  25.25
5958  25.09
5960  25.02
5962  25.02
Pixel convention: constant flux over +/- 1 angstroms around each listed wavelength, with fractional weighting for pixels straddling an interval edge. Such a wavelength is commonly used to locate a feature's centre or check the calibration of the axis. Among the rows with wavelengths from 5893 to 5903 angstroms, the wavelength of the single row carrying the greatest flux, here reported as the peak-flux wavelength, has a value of 5902 angstroms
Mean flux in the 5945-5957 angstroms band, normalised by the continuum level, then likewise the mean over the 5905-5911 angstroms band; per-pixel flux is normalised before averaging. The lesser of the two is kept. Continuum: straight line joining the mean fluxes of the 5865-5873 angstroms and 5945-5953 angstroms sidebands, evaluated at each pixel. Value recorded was 1.00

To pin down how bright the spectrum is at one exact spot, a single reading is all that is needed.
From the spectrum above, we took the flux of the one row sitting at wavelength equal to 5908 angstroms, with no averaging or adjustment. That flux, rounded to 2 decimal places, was 25.71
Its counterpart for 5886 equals 22.16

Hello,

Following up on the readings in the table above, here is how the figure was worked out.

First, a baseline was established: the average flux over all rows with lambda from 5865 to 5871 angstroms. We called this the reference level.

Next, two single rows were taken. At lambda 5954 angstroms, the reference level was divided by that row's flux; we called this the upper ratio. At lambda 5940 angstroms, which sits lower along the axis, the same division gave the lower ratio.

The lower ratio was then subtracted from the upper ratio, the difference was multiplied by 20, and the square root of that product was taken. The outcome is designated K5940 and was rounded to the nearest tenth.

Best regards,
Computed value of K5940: 1.3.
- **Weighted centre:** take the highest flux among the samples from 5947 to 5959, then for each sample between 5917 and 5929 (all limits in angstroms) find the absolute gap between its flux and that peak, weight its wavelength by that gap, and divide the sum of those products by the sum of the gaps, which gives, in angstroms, 5923.0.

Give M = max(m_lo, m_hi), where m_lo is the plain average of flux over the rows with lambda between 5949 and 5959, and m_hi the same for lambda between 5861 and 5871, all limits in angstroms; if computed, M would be 25.5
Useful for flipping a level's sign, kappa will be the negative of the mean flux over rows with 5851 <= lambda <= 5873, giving -25.2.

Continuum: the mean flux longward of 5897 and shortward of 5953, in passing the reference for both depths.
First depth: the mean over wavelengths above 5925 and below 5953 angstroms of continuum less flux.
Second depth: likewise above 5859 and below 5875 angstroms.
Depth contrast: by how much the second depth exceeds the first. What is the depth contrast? 0.5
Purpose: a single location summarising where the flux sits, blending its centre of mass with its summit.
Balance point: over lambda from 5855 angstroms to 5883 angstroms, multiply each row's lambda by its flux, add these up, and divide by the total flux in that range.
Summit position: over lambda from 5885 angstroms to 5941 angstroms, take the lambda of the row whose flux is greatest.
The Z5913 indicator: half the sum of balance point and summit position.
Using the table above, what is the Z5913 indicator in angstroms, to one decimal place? 5904.5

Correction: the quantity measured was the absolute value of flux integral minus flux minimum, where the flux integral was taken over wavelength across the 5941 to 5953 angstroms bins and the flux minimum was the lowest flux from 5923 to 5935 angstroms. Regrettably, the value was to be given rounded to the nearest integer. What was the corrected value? 290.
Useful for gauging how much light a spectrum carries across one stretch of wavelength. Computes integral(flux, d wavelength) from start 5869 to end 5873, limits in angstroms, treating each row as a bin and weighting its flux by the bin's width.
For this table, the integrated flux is 101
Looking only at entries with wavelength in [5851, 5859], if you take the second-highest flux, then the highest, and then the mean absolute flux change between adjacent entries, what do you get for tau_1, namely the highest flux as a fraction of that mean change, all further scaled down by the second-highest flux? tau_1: 2.8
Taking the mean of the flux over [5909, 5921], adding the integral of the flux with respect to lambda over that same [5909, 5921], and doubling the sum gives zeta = 645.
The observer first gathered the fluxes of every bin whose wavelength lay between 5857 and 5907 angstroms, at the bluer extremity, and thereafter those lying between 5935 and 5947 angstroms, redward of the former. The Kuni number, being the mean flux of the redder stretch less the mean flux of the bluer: 3.2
